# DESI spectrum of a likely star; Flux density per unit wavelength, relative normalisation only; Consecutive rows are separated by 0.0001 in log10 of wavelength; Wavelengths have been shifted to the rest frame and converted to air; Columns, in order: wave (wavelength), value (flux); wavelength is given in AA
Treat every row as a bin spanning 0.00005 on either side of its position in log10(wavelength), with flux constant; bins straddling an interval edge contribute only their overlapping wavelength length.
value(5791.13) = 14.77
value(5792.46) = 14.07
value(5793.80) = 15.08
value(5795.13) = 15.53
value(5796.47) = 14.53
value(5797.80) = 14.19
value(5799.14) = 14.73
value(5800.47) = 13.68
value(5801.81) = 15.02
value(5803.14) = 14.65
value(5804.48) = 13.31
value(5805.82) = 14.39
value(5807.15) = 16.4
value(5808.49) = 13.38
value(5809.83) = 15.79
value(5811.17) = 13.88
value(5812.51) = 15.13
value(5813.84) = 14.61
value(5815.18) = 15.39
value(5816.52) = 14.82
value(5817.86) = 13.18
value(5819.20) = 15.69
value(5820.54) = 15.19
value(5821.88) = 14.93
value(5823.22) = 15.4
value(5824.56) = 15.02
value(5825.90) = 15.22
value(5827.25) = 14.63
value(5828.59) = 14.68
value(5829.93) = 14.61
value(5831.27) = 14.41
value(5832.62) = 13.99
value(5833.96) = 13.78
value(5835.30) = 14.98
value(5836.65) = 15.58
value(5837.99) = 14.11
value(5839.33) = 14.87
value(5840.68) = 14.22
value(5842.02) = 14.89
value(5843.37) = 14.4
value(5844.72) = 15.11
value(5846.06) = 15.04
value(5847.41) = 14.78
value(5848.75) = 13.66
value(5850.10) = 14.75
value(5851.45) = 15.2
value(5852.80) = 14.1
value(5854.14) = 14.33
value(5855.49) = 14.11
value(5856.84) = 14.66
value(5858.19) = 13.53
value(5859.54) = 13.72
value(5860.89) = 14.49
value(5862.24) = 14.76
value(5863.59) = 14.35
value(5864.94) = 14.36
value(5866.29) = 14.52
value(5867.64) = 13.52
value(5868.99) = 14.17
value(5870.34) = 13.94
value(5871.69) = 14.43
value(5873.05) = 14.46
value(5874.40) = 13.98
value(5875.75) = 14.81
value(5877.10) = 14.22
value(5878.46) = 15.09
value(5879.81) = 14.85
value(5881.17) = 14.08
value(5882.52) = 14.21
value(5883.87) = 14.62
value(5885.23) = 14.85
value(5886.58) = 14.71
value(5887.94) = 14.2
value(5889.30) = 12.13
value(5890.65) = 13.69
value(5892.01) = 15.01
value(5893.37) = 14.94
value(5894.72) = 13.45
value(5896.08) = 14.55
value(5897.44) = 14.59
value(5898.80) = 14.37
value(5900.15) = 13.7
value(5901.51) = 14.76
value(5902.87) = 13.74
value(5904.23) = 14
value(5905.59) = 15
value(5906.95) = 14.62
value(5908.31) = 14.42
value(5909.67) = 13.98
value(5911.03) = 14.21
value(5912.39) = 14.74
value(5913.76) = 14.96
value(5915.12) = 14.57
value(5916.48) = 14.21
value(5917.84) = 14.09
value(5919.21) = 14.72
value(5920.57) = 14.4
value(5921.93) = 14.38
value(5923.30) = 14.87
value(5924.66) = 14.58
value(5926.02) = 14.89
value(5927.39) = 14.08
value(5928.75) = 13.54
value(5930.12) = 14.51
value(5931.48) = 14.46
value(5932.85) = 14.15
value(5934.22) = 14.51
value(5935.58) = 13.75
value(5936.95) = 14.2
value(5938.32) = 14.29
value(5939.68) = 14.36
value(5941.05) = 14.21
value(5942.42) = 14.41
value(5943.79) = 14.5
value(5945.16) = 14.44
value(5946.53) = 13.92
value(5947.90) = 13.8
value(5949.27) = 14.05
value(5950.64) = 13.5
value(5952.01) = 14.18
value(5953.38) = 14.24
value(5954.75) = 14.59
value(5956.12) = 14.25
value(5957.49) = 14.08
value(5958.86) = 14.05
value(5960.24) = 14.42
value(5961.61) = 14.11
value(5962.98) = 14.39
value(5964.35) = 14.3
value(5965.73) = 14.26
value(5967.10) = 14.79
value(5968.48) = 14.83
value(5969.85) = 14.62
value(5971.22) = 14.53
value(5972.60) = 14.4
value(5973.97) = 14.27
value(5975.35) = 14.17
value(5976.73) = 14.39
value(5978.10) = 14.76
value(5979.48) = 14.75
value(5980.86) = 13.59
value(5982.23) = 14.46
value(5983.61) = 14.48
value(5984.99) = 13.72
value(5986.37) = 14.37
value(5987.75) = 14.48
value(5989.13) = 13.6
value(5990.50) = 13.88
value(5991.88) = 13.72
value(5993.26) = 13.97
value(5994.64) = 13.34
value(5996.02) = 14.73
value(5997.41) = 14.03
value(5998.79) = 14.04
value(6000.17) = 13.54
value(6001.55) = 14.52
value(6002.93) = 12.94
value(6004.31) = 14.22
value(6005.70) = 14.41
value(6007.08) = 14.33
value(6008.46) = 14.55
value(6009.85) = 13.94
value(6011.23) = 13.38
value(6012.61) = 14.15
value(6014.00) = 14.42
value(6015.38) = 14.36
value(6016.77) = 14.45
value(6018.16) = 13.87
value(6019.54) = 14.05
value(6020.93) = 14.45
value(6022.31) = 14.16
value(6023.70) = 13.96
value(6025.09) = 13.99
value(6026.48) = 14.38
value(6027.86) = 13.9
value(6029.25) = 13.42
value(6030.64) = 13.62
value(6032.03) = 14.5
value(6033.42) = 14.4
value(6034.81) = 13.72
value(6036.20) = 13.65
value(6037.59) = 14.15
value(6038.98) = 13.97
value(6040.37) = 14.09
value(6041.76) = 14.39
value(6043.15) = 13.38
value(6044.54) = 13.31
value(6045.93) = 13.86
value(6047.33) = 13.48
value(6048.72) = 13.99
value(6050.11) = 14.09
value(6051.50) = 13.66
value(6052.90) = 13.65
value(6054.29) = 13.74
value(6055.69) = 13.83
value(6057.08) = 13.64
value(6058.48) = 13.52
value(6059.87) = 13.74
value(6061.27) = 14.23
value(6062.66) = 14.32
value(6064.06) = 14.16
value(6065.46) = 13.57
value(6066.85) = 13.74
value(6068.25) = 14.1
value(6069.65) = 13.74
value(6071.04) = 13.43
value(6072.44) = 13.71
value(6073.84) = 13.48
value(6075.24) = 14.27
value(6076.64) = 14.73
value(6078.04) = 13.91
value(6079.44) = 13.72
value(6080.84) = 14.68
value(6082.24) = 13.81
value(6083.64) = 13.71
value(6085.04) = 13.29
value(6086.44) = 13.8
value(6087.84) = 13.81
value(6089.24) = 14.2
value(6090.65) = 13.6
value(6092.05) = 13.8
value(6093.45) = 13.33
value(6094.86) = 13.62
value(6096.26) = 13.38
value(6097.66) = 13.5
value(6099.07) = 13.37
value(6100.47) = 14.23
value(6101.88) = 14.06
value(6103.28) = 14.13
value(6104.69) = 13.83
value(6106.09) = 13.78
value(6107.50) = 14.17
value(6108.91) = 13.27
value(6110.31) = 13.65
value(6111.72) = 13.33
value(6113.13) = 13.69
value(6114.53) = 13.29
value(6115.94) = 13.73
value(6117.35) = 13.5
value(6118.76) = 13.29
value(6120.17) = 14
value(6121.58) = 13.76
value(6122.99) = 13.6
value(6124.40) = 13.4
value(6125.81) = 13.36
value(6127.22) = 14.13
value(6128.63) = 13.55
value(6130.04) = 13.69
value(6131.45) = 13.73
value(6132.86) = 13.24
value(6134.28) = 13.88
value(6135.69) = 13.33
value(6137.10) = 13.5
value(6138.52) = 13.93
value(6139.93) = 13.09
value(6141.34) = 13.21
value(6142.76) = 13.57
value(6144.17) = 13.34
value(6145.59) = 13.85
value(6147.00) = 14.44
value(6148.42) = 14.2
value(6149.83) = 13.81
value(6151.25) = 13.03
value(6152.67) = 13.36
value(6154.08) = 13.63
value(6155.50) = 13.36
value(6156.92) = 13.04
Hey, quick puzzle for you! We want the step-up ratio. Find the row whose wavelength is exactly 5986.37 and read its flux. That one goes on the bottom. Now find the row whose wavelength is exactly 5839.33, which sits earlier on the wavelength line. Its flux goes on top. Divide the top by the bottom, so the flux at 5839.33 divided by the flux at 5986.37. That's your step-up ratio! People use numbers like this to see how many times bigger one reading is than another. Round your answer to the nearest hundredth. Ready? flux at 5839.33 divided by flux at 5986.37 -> 1.03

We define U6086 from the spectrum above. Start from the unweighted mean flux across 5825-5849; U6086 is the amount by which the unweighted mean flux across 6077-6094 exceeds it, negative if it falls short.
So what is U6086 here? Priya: -0.80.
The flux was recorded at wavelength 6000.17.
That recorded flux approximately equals 13.54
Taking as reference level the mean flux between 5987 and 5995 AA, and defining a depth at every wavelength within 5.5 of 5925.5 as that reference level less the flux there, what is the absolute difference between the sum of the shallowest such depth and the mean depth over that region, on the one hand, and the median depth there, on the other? 1.0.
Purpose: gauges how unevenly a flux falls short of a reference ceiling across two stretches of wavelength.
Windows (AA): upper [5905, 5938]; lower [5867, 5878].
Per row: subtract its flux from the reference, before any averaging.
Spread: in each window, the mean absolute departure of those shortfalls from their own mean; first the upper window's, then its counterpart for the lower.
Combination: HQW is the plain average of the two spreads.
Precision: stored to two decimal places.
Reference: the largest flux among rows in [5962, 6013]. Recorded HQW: 0.29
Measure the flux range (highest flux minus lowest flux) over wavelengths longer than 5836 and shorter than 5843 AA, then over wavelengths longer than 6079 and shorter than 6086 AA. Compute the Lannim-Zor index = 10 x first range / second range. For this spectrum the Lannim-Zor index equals 11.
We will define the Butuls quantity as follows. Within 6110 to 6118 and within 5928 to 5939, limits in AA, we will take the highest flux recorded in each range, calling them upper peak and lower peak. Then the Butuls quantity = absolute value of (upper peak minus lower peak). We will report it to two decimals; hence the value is 0.78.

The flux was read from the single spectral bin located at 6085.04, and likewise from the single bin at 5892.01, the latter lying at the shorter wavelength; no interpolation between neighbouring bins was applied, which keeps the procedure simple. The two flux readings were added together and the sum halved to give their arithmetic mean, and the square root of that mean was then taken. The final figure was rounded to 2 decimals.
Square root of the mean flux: 3.76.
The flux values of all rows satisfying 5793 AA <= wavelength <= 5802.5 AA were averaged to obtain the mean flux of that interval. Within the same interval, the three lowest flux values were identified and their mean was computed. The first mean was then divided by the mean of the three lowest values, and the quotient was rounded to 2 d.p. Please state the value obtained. 1.04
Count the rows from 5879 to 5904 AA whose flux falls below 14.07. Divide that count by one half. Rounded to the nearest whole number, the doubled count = 10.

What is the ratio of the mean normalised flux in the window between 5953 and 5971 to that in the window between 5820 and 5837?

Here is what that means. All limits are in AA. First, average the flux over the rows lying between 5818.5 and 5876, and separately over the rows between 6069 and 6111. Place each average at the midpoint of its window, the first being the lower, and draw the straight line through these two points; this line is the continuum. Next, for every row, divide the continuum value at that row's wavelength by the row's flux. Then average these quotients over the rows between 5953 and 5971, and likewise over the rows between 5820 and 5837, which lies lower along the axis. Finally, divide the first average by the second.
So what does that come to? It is 1.00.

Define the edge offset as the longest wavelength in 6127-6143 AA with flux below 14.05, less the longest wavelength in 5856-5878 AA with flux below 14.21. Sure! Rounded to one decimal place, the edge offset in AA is 268.4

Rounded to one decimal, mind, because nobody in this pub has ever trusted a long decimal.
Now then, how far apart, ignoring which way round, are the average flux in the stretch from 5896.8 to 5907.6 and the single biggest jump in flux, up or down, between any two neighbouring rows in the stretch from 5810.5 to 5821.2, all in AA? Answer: 11.8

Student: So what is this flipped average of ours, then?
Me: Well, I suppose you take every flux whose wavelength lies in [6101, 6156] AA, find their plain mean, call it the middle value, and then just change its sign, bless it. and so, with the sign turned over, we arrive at -13.6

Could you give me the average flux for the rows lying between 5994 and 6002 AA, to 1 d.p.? 14.0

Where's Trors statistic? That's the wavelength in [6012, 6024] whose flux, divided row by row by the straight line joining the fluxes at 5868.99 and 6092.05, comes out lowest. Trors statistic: 6018.16 AA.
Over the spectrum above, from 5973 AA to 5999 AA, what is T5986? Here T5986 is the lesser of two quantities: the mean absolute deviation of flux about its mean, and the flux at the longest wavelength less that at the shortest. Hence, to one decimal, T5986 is -0.2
